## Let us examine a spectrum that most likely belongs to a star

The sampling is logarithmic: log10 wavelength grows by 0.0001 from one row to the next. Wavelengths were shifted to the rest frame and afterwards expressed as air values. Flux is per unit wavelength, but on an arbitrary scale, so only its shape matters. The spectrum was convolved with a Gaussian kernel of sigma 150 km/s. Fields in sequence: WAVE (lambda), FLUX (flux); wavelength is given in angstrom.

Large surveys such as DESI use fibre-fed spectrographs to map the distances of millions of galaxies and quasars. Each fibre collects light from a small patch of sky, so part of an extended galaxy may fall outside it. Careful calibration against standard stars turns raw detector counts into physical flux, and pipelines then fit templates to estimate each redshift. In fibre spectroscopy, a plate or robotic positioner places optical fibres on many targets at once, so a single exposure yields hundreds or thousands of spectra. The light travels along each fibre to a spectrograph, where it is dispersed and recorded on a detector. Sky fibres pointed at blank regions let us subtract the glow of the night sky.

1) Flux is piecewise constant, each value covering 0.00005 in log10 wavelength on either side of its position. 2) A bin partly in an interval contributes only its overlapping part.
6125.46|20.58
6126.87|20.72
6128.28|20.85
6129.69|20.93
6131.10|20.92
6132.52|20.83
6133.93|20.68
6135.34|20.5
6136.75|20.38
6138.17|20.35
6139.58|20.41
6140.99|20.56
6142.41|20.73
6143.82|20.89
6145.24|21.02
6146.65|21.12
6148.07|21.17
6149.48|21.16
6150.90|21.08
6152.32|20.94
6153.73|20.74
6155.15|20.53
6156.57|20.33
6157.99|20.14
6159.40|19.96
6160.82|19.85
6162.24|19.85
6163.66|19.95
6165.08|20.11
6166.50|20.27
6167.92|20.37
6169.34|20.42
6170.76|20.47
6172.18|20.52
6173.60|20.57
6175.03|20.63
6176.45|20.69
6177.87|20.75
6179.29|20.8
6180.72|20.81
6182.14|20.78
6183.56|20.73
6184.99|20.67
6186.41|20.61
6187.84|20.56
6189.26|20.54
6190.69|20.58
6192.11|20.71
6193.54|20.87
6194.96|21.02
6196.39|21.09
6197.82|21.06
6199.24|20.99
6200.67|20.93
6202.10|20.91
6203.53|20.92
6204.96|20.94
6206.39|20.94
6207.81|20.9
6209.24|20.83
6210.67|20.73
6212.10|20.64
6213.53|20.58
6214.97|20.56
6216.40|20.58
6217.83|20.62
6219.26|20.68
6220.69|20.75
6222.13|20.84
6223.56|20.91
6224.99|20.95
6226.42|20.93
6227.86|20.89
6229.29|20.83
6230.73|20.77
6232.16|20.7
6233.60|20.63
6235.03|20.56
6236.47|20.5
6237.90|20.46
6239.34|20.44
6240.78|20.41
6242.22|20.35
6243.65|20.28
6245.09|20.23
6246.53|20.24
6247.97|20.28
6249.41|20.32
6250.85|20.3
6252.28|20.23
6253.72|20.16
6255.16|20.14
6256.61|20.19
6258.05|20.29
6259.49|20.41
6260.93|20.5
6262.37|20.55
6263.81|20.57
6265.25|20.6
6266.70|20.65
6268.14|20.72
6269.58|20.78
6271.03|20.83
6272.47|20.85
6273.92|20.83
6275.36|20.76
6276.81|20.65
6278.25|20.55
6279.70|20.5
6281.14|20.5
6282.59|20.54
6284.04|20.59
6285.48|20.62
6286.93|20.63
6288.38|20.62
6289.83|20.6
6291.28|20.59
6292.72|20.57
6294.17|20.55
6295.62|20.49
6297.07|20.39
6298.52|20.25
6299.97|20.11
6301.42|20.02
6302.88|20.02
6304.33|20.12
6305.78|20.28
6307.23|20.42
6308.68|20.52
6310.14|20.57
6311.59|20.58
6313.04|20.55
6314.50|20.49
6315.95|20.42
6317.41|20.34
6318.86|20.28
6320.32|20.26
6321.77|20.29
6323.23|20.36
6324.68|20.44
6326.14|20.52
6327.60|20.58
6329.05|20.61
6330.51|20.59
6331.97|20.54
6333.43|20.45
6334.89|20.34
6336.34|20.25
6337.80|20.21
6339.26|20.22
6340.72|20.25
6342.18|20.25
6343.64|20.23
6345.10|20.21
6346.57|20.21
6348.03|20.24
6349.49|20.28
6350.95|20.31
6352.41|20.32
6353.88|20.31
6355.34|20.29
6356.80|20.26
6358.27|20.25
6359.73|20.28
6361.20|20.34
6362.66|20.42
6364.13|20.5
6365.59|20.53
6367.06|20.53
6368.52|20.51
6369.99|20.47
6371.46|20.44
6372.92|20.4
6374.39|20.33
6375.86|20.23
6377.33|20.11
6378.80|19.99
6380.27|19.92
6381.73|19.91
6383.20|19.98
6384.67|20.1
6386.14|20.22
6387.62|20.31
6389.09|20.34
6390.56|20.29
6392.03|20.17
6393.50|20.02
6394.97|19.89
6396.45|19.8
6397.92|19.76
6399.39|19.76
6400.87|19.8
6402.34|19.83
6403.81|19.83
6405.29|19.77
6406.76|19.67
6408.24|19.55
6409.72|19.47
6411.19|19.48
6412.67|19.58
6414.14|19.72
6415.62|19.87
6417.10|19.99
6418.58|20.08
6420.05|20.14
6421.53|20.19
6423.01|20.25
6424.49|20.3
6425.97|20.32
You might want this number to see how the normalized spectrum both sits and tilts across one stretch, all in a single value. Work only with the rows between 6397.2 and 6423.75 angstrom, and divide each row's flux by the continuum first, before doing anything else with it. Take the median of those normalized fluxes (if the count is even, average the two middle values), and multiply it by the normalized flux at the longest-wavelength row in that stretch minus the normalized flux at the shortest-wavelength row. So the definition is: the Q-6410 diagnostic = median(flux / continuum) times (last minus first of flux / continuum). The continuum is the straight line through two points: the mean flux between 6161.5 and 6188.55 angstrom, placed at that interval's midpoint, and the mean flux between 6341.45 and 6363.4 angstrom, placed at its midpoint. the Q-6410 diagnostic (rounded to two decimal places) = 0.03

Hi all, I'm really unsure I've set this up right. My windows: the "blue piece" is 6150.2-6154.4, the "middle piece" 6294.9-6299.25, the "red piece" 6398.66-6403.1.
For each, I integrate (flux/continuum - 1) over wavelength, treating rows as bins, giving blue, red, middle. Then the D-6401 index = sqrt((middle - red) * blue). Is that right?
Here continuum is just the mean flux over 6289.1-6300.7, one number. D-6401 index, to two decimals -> 0.11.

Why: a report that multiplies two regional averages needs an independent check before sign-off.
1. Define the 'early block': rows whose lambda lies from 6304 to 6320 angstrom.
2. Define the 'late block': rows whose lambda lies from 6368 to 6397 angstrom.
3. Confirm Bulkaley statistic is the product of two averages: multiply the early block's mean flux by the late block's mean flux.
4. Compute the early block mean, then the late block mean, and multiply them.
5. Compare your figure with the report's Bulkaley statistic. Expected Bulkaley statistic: 412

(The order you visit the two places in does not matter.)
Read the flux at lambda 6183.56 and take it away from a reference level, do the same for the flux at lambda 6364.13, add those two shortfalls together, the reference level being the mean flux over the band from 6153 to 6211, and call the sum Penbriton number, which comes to 0.0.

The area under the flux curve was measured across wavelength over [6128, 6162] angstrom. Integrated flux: 702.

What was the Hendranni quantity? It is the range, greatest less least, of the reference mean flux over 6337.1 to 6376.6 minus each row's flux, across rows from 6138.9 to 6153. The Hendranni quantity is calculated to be 0.76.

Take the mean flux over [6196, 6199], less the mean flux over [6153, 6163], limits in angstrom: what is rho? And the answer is 0.9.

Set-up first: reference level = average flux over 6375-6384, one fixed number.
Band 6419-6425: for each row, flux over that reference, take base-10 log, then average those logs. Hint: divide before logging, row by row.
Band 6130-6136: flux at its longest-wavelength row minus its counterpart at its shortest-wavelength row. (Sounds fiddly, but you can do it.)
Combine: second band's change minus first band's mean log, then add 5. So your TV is 4.58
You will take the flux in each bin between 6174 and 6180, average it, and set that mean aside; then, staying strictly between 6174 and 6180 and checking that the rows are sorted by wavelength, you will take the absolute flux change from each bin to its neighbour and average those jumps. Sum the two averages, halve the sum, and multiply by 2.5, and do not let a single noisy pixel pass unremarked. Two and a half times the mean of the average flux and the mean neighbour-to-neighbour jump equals 26.0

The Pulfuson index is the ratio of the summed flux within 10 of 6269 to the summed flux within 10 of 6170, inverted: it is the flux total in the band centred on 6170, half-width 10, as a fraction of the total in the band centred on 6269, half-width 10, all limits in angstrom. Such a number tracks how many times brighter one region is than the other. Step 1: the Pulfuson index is 0.986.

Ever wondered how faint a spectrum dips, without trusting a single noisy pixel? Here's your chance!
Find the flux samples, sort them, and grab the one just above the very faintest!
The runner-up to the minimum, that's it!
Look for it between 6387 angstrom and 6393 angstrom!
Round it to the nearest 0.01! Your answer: 20.29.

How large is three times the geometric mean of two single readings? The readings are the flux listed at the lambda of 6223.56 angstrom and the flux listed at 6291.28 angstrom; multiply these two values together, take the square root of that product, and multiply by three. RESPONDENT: 62.25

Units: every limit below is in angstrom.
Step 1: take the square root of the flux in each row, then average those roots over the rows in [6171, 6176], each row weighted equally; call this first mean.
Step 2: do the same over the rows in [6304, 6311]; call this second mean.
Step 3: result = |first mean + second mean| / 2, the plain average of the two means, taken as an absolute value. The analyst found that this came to 4.53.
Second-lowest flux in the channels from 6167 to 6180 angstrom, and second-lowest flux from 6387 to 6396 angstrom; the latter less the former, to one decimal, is -0.4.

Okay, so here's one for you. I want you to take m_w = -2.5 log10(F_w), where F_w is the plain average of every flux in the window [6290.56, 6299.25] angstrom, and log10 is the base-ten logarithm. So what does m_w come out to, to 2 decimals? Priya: -3.28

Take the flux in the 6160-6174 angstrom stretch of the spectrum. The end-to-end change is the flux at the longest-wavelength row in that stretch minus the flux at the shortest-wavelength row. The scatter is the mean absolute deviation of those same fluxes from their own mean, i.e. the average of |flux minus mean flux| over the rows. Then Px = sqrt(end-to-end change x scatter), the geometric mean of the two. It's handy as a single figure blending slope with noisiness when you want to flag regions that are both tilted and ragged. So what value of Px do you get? 0.41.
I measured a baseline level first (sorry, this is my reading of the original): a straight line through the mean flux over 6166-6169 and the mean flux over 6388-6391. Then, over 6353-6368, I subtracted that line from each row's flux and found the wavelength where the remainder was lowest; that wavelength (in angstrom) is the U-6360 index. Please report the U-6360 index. 6358.27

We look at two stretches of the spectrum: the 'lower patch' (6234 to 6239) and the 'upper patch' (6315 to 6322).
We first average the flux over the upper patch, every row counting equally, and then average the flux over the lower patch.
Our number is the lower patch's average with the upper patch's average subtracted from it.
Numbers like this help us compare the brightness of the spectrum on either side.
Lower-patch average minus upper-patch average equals 0.2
